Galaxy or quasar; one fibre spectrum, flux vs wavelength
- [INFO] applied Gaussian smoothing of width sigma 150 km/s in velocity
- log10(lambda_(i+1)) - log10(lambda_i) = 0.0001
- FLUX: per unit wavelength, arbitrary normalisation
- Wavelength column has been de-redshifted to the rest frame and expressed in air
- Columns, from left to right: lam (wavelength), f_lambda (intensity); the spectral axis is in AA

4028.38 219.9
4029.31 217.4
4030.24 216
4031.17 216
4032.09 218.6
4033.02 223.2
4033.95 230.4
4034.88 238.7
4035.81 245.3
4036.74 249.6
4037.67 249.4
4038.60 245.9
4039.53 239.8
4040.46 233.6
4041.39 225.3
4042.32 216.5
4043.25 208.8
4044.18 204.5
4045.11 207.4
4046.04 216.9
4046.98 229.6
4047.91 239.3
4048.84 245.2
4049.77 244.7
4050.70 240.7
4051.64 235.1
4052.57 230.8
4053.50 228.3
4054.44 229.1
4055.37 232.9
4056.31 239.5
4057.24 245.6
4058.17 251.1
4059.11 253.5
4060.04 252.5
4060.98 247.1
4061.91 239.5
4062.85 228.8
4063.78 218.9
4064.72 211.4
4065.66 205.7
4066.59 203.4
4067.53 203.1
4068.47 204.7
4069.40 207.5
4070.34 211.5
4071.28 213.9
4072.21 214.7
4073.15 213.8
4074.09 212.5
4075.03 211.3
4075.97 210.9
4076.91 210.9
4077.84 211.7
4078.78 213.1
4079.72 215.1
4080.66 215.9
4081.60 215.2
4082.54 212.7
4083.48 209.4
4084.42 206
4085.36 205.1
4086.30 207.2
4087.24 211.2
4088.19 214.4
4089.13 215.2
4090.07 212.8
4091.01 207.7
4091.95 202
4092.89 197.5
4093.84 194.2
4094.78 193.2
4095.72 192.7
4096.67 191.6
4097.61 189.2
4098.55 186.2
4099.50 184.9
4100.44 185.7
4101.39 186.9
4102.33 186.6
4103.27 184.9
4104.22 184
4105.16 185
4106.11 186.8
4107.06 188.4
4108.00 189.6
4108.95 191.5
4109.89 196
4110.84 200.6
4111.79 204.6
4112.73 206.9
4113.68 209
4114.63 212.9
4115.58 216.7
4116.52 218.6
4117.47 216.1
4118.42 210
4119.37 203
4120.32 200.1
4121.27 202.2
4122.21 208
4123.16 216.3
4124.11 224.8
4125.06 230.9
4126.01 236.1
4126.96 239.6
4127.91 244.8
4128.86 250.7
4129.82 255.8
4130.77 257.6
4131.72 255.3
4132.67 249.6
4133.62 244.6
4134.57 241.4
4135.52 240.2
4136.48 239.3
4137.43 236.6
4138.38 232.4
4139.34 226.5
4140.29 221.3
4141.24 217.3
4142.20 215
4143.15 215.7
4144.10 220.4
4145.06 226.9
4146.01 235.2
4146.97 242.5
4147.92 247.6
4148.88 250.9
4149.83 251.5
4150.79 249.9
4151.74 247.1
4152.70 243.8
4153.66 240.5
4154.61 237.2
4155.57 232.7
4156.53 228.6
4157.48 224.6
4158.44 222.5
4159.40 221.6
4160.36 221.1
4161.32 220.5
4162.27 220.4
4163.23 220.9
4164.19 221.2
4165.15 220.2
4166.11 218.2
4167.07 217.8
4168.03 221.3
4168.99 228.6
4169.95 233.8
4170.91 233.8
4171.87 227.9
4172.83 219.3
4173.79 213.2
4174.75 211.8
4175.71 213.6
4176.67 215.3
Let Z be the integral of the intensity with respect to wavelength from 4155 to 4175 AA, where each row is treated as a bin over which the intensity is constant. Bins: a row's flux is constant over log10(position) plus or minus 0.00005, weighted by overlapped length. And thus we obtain 4460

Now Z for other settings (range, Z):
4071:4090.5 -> 4135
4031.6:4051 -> 4484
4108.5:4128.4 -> 4256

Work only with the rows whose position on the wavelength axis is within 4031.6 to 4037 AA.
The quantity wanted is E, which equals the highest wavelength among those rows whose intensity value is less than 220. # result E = 4032.09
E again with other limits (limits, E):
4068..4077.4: 4076.91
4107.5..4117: 4116.52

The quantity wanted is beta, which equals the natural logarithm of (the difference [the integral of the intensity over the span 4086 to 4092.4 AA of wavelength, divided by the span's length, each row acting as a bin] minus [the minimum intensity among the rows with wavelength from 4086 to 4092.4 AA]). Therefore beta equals 2.1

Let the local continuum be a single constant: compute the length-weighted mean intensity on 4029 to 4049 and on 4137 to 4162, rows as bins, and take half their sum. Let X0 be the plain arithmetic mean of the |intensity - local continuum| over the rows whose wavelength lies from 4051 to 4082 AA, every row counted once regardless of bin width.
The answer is 15.3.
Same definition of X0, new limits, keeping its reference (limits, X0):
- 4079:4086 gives 18.5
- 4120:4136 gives 16.8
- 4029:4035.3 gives 9.6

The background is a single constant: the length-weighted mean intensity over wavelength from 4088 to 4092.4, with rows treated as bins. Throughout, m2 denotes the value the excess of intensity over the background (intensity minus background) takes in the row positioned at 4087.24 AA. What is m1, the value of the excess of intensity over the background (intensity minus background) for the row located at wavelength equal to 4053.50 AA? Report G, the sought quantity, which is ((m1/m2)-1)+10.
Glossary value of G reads 36.1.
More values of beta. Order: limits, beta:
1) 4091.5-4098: 1.6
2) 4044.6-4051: 3.2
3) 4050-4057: 1.8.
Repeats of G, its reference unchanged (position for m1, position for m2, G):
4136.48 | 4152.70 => 9.9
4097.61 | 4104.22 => 9.8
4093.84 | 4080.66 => 5.9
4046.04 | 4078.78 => 11.5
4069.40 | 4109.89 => 9.2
